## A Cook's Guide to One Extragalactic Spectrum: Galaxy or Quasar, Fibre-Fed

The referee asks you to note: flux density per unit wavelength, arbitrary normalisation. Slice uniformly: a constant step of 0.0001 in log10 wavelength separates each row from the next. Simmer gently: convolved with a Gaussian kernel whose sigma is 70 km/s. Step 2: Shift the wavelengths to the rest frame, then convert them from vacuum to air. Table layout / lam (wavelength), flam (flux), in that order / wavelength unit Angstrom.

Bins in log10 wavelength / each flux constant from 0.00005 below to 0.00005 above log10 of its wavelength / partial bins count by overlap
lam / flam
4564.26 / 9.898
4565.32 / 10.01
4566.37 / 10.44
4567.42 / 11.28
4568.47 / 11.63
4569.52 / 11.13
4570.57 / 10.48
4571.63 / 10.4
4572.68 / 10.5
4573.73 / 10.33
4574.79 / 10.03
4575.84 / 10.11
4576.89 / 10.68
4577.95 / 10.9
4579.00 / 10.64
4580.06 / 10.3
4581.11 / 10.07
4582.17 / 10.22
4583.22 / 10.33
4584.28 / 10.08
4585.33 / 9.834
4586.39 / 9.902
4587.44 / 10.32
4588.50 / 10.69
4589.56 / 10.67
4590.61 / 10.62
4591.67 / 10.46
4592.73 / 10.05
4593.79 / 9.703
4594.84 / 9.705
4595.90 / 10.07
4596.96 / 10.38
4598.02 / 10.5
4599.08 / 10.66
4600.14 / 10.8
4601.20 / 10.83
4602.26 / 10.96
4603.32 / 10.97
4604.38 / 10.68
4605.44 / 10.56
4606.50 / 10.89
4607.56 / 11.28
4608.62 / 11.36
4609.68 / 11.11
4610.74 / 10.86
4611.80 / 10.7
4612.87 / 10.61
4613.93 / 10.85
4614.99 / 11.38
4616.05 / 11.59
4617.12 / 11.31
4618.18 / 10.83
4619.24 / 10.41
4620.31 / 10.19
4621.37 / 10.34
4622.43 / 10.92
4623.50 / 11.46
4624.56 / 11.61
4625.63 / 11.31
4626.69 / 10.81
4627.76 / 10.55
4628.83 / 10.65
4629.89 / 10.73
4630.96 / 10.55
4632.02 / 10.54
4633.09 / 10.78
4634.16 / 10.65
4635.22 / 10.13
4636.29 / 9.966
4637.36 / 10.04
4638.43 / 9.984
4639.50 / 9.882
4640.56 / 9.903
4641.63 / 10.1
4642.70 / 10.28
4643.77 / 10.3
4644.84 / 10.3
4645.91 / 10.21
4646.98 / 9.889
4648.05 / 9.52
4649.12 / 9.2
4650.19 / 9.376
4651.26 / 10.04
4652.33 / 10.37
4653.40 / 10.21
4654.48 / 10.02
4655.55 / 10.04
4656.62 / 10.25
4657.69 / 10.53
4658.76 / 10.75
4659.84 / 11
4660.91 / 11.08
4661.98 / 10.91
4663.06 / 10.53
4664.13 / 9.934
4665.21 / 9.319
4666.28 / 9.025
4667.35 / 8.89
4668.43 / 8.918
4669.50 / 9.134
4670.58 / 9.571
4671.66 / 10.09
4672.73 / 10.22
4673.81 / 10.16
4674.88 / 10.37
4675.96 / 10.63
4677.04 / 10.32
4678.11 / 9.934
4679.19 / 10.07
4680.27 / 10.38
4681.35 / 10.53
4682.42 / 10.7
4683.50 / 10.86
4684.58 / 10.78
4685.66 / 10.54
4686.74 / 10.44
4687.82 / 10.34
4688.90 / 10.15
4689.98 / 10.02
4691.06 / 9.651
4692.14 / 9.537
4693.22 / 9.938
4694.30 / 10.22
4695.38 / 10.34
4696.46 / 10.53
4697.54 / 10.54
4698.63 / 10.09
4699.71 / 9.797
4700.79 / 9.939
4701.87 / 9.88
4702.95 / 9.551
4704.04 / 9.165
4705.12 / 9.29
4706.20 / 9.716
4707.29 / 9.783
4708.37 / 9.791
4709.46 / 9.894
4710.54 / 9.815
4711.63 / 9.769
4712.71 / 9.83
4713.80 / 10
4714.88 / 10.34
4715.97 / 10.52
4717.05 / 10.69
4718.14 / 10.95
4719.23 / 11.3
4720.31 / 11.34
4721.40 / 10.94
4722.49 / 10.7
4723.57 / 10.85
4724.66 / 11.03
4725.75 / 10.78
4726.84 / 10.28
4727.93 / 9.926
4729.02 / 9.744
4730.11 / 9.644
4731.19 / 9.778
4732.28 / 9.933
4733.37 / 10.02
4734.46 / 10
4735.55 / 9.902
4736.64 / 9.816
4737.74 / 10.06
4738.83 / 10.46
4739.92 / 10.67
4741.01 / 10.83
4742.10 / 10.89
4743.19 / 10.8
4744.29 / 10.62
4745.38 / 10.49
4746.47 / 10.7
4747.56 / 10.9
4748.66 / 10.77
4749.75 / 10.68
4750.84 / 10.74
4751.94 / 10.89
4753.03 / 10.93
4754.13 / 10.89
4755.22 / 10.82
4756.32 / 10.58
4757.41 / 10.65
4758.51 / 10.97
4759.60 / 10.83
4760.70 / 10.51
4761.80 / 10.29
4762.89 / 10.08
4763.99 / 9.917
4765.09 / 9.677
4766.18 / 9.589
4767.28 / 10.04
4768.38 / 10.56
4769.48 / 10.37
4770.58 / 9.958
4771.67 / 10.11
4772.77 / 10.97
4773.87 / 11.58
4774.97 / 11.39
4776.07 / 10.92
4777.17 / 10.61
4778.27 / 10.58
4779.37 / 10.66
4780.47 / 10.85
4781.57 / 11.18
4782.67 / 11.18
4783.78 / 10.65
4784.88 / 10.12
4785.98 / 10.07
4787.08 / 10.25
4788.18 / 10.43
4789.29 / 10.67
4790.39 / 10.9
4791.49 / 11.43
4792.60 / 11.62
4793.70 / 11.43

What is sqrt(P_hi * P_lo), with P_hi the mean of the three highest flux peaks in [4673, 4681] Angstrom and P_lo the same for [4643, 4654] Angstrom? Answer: 10.4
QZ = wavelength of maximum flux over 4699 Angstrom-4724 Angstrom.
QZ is 4720.31 Angstrom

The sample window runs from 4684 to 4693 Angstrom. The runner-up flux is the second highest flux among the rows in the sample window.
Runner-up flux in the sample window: 10.54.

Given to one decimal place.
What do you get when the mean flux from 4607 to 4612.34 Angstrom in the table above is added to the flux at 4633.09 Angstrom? 21.8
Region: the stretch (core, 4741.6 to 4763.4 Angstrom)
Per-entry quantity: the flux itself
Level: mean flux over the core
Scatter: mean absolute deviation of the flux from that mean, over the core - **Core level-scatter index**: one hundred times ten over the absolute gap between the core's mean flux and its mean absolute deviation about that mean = 95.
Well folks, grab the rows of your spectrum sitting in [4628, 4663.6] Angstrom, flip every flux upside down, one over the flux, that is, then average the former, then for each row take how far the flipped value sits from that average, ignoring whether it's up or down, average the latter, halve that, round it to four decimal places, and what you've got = 0.0017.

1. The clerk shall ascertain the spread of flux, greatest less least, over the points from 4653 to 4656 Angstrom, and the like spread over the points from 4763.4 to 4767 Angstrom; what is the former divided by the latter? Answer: 0.6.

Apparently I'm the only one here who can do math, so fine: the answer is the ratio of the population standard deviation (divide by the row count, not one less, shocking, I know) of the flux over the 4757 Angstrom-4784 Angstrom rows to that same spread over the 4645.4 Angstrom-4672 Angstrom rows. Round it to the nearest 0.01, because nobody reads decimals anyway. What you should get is 0.79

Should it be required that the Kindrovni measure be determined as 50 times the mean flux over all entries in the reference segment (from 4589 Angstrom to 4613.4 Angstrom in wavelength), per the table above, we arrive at 531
